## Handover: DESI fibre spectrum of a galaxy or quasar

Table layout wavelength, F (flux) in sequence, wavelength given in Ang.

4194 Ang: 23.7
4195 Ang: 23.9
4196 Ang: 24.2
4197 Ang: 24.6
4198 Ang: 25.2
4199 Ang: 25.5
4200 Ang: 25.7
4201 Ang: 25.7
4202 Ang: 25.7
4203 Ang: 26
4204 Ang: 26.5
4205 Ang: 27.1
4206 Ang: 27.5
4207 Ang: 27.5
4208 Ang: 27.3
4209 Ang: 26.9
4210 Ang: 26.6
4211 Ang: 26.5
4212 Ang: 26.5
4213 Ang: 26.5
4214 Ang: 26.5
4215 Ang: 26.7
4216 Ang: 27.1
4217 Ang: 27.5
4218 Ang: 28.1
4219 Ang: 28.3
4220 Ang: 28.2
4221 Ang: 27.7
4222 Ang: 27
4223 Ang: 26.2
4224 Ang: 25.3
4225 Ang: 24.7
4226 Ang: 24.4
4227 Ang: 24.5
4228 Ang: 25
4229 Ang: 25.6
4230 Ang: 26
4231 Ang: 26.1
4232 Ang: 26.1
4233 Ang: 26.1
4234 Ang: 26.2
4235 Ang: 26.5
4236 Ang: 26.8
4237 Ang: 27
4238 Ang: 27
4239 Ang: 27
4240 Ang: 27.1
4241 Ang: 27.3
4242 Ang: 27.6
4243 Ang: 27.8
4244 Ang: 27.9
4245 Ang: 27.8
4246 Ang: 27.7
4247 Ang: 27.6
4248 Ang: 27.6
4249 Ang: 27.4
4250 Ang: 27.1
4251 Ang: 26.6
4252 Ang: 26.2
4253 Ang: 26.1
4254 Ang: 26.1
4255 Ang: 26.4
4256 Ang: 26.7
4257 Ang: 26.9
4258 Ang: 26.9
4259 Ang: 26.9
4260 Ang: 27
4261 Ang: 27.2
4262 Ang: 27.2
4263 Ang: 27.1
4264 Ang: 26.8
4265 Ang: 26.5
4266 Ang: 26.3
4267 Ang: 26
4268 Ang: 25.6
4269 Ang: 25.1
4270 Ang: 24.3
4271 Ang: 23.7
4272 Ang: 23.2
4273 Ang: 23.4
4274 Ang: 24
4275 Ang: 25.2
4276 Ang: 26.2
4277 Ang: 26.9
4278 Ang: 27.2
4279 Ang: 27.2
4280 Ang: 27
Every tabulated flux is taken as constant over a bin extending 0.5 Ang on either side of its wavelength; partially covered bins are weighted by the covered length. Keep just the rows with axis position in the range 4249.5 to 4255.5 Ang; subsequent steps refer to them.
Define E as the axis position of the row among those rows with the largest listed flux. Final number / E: 4250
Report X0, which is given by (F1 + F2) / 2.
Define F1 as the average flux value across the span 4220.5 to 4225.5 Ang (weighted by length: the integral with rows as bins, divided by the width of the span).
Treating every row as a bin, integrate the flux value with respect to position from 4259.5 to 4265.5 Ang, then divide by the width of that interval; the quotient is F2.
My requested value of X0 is 26.6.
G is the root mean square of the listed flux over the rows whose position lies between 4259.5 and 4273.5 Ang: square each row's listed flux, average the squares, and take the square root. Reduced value 25.7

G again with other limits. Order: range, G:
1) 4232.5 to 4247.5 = 27.2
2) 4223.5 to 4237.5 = 25.7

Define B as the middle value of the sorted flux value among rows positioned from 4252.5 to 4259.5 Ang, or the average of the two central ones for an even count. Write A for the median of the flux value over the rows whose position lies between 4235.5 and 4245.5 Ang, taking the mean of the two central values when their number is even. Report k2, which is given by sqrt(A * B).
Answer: 26.9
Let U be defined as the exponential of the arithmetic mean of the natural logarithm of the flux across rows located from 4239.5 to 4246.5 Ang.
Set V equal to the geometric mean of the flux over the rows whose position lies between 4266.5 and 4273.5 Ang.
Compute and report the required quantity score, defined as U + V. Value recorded 52.0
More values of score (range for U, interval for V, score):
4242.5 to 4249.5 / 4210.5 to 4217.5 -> 54.4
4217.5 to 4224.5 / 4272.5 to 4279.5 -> 52.9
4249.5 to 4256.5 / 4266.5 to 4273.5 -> 50.9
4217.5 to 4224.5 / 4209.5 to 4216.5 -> 53.9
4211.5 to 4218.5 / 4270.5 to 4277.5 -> 51.6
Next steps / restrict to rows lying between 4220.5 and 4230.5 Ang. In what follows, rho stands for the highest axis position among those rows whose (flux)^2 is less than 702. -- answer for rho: 4230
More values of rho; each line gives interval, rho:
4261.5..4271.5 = 4271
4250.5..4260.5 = 4255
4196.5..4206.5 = 4203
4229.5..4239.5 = 4234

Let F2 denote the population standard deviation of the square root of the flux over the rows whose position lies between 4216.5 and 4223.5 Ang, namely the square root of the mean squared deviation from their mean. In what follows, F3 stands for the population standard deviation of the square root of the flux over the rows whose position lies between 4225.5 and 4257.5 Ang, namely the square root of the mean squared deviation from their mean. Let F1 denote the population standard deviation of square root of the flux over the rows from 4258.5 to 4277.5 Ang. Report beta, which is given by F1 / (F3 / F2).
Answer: 0.10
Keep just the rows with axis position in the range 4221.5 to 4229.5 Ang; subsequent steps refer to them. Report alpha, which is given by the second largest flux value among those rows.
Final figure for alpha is 26.2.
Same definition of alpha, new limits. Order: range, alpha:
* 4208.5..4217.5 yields 27.1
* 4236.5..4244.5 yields 27.8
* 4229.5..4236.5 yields 26.5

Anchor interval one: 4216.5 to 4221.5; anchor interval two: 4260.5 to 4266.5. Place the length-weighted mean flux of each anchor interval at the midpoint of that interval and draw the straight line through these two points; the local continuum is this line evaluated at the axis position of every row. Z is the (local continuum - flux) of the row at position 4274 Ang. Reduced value 2.6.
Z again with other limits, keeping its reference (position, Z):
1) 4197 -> 3.9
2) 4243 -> -0.4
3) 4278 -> -0.7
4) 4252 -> 0.9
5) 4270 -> 2.4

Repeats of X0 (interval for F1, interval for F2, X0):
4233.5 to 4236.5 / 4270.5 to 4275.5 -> 25.2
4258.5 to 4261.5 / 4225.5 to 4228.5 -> 25.8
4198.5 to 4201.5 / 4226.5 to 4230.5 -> 25.5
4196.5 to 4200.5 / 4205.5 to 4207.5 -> 26.4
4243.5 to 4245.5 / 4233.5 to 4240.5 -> 27.3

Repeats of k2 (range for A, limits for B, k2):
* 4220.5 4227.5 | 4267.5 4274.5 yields 24.6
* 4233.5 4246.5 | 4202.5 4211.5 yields 27.0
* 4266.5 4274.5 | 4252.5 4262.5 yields 25.5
